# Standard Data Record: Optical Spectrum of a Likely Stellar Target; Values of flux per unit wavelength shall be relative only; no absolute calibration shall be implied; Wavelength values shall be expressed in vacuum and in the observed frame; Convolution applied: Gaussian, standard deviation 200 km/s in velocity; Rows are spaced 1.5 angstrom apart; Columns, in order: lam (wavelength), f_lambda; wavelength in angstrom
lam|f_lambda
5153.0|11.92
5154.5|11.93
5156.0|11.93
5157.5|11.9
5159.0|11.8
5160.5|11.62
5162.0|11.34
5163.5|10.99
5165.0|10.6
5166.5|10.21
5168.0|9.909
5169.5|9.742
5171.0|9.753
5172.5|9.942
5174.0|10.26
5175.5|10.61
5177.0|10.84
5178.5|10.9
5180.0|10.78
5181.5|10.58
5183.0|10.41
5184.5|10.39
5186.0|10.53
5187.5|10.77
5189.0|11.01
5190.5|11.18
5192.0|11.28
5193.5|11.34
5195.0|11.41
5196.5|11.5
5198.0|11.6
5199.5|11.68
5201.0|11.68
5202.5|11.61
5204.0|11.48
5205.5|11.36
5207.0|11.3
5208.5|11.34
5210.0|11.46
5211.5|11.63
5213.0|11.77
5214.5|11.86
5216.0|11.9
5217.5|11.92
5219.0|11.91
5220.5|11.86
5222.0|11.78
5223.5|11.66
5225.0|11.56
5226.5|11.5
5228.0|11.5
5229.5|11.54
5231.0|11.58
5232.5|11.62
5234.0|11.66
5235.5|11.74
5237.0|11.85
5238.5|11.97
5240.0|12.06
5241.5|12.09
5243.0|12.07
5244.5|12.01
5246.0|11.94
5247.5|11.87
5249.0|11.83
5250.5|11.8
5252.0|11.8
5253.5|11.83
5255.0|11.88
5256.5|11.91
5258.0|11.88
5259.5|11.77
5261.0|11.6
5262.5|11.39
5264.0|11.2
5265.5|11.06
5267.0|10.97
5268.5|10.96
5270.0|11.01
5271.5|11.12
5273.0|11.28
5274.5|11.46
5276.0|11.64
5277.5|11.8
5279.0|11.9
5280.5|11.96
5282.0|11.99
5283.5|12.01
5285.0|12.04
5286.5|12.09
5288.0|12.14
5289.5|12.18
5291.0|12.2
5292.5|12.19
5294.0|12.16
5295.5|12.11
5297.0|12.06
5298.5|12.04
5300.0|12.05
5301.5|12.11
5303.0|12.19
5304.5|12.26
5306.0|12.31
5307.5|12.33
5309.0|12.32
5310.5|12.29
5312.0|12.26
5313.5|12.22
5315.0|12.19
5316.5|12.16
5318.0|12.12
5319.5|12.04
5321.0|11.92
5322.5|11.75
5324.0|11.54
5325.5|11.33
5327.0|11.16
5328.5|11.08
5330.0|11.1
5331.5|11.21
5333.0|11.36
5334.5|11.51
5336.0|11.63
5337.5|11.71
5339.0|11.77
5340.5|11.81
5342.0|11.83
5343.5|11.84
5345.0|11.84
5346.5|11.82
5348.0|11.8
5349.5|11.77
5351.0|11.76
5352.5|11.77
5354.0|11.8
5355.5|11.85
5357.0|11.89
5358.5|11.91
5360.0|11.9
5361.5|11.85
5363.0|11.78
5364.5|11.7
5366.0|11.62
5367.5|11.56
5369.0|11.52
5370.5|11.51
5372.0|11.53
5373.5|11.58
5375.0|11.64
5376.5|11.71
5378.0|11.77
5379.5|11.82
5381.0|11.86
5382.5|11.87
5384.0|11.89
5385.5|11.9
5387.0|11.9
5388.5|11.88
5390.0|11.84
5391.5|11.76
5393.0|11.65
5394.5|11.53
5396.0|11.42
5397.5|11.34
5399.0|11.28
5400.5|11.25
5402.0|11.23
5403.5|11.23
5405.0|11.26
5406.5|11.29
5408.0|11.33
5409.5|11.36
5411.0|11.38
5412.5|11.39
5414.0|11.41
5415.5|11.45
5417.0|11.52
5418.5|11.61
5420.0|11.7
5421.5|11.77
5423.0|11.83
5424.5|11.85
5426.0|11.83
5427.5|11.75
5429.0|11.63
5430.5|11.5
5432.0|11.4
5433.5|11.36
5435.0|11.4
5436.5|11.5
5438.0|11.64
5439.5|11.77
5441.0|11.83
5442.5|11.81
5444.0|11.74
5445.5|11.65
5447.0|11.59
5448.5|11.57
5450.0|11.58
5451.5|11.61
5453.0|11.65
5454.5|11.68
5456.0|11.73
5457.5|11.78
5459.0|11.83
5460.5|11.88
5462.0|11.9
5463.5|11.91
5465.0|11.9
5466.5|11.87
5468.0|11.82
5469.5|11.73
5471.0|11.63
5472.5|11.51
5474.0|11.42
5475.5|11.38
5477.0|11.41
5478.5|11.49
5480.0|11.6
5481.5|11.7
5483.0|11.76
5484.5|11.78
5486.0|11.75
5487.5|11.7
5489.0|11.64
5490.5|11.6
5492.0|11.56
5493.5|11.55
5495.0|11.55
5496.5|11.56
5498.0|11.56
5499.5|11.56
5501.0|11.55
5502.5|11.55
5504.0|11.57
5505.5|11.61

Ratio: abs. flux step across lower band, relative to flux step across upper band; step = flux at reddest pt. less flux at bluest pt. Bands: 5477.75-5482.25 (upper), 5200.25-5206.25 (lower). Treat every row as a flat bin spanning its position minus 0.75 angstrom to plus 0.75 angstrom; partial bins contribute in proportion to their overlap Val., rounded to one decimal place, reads 1.5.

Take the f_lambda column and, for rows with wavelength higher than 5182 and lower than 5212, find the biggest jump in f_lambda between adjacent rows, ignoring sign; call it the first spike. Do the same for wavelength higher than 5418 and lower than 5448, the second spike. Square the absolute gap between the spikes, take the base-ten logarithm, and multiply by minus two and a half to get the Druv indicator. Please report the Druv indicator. 5.0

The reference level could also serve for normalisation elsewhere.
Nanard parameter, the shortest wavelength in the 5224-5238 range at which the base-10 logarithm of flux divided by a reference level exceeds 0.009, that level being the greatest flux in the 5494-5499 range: 5237.0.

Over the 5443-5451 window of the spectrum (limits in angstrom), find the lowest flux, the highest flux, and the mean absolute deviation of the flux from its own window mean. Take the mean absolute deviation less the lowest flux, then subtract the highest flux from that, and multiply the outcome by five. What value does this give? -116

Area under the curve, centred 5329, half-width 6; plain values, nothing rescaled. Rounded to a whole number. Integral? 135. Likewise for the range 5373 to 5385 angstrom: 141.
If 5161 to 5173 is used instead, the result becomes 124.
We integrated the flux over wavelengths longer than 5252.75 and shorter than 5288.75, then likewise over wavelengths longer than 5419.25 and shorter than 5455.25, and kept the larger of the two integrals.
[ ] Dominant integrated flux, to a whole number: 419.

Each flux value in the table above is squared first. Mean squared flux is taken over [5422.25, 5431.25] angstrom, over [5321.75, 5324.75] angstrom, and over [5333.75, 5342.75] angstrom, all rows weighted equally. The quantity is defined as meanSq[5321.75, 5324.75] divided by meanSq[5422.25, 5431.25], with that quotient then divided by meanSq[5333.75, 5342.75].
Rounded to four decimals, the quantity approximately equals 0.0072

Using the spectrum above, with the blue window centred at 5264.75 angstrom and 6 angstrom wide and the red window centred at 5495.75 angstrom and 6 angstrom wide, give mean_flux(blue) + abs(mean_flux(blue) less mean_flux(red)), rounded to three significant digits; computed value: 11.6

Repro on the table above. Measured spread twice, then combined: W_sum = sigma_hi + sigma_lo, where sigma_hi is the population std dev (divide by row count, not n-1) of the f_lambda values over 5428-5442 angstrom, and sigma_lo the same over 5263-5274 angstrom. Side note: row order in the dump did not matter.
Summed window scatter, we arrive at 0.27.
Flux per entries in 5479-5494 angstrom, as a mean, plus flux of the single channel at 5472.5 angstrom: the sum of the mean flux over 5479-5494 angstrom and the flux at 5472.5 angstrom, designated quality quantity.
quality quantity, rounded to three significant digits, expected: 23.2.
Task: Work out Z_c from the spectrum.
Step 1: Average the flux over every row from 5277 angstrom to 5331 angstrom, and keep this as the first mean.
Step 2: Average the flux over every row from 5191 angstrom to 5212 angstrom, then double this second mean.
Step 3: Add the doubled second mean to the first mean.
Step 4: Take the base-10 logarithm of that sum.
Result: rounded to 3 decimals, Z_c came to 1.543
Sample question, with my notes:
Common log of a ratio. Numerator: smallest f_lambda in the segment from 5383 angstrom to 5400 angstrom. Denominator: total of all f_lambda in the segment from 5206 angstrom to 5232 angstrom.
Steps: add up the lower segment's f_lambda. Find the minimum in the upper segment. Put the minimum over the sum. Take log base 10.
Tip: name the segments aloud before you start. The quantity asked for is -1.2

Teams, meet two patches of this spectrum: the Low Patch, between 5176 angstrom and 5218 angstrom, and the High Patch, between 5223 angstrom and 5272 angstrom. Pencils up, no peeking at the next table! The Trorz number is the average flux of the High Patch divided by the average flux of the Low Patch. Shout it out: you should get 1.03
